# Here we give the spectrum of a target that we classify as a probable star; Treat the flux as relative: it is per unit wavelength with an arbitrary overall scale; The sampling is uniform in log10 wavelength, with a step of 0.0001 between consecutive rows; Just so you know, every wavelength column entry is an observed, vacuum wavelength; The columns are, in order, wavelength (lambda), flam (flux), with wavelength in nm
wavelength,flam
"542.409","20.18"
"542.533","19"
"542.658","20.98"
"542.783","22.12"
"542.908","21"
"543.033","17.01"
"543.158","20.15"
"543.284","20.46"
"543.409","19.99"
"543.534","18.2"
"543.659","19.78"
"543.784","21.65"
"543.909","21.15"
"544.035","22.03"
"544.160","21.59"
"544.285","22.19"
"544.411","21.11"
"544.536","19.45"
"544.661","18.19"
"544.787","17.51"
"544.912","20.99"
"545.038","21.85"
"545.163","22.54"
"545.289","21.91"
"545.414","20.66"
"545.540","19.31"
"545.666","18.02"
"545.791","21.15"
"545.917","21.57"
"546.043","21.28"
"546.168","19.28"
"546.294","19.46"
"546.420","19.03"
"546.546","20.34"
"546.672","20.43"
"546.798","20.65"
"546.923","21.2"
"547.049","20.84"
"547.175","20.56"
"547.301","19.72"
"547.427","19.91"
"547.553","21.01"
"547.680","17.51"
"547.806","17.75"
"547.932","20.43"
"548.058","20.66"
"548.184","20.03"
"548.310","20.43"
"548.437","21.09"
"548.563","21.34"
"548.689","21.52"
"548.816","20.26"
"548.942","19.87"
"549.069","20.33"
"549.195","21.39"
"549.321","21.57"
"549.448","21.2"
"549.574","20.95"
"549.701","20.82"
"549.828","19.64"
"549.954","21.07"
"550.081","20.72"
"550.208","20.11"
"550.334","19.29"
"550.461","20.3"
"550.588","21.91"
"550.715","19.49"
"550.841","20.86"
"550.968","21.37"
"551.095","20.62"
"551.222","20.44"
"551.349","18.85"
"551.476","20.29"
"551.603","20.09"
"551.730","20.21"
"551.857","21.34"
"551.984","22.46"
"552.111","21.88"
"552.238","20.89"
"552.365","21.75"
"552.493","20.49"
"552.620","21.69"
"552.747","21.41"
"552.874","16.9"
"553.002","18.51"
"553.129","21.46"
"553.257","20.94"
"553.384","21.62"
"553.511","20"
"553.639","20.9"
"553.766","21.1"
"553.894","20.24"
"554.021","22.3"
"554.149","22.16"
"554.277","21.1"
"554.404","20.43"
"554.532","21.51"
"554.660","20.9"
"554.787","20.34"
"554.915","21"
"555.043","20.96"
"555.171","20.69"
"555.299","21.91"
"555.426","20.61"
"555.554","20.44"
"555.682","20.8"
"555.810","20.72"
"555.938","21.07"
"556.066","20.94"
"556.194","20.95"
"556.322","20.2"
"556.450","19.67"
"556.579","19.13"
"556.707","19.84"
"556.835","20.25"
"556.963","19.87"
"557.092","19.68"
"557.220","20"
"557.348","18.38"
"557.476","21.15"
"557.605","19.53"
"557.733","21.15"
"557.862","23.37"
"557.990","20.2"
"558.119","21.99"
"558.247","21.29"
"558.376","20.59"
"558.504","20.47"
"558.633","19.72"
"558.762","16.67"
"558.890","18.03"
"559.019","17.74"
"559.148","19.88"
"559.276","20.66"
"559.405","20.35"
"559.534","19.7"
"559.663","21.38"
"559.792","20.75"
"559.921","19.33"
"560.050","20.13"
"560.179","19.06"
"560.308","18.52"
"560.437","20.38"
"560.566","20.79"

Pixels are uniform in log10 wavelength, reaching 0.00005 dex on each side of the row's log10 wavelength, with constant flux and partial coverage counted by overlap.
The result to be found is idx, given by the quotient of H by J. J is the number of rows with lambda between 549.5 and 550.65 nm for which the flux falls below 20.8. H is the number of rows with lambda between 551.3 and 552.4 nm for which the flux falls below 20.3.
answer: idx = 0.8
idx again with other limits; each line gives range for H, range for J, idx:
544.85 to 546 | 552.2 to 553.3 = 0.7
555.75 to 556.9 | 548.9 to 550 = 1.7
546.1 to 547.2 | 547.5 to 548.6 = 0.5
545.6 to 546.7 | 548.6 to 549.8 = 1.3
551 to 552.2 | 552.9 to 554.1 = 1.3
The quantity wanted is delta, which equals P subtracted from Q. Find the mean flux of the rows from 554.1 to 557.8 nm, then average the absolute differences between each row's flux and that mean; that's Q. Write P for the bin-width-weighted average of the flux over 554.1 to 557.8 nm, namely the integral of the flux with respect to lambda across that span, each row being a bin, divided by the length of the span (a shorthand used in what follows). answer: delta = -19.9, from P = 20.5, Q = 0.63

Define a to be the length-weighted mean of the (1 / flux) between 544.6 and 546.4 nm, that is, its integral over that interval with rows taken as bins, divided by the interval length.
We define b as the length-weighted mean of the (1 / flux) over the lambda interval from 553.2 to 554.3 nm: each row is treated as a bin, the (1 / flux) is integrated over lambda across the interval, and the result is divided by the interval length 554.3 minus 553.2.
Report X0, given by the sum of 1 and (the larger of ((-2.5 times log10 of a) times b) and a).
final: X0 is 1.15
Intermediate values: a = 0.0497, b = 0.0473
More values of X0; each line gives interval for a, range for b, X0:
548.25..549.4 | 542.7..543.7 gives 1.17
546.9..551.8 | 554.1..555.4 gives 1.16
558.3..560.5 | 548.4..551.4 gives 1.16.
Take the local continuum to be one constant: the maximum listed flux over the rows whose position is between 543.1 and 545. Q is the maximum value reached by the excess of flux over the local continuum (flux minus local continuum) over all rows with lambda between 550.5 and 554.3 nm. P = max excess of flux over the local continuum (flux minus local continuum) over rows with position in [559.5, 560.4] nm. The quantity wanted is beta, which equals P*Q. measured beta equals -0.22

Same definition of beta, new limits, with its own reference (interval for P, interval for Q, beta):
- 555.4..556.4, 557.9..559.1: 0.22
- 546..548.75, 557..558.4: -0.79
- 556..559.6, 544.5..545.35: 0.41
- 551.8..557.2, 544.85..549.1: 0.09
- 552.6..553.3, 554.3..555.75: 0.14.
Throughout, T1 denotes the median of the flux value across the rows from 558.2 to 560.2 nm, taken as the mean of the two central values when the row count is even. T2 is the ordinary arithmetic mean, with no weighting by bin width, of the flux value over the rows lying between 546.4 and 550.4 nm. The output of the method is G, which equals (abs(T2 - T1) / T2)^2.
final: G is 0.0003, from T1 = 20.0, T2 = 20.4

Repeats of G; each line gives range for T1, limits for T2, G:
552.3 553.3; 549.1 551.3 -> 0.0005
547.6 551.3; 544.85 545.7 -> 0.0000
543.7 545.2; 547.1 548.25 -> 0.0069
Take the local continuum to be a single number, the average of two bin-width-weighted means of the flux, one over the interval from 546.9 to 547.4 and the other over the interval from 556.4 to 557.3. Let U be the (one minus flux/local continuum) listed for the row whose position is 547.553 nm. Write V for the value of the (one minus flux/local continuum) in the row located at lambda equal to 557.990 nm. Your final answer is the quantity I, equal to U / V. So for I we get 10.3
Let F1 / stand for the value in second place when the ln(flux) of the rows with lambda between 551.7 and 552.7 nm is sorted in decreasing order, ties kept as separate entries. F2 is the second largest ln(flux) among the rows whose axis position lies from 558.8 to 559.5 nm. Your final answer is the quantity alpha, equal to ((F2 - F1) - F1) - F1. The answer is -6.24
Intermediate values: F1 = 3.09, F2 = 3.01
